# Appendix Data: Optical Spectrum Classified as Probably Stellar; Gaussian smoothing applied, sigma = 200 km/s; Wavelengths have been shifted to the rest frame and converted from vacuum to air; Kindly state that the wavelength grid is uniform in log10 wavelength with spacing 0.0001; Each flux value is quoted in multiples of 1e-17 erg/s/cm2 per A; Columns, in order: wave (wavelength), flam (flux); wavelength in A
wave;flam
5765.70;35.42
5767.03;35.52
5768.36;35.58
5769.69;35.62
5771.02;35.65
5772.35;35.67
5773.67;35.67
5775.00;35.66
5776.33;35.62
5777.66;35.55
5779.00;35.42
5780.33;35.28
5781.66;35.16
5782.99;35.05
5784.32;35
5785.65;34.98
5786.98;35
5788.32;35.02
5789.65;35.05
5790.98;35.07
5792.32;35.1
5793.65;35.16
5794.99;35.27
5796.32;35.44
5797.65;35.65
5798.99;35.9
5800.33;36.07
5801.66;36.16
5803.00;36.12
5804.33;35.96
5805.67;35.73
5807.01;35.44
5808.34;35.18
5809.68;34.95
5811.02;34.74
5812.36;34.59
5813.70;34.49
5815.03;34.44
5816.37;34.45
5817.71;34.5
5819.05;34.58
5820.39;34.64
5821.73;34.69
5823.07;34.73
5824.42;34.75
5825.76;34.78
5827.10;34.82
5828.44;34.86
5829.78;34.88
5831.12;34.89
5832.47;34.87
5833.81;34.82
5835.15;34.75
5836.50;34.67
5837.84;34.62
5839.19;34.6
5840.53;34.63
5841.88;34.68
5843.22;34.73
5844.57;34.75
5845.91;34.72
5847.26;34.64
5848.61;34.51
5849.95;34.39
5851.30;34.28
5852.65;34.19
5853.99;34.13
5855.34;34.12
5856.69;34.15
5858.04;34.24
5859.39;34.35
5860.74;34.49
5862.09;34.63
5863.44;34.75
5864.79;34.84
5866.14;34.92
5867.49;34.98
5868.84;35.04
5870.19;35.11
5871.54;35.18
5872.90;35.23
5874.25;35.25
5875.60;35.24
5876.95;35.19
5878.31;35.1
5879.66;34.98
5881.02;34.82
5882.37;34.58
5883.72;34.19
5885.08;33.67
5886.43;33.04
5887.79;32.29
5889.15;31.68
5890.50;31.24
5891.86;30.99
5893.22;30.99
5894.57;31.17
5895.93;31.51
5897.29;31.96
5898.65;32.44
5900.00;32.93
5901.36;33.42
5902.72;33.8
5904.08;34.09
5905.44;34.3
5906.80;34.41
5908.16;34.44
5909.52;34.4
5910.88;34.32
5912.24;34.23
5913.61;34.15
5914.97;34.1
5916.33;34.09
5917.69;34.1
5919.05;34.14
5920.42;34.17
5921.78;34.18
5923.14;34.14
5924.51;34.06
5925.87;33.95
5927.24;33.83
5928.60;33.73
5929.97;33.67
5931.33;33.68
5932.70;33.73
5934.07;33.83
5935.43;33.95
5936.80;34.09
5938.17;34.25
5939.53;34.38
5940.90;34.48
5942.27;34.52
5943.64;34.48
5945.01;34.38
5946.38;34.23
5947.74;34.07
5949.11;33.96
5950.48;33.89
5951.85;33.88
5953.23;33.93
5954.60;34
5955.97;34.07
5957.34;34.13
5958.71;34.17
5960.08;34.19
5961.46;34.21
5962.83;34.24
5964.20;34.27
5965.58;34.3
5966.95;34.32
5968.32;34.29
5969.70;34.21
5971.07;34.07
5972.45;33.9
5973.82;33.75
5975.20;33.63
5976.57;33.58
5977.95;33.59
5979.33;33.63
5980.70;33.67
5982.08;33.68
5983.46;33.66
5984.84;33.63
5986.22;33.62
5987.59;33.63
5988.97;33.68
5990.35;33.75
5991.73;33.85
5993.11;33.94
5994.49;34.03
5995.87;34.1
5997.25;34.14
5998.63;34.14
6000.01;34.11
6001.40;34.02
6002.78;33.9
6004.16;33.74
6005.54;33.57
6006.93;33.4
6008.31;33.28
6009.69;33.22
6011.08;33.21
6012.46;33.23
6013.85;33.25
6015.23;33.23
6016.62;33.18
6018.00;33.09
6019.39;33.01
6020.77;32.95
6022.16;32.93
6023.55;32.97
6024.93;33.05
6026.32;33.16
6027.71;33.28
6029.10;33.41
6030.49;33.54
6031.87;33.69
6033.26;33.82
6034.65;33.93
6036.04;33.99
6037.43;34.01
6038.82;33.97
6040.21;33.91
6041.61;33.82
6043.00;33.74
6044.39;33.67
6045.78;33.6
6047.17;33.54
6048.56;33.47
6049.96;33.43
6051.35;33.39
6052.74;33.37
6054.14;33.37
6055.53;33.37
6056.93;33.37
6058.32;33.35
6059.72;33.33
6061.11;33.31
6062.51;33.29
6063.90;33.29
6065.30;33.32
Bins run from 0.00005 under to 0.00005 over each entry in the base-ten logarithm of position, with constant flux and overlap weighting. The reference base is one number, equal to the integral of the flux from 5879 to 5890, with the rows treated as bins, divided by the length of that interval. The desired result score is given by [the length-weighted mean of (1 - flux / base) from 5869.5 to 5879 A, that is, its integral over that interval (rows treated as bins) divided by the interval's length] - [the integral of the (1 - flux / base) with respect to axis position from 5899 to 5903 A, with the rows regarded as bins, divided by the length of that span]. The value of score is -0.06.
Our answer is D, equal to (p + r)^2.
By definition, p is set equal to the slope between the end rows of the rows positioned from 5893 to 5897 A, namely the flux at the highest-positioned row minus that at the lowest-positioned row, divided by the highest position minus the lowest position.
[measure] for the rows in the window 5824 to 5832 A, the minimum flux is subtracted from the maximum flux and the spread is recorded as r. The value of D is 0.11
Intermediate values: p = 0.19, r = 0.14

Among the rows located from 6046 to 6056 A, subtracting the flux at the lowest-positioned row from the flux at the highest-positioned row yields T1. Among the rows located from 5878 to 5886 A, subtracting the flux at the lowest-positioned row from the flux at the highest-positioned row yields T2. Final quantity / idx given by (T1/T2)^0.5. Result 0.3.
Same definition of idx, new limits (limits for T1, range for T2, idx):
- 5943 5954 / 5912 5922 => 3.3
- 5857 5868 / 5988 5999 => 1.3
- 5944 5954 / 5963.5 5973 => 1.1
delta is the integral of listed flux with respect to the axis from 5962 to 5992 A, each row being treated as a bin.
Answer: 1016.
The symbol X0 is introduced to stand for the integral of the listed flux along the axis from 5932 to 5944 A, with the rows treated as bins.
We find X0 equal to 410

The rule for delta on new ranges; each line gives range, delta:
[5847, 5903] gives 1897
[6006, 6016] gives 332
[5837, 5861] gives 827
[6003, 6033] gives 998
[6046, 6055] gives 301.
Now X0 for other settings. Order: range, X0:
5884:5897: 415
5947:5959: 408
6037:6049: 405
